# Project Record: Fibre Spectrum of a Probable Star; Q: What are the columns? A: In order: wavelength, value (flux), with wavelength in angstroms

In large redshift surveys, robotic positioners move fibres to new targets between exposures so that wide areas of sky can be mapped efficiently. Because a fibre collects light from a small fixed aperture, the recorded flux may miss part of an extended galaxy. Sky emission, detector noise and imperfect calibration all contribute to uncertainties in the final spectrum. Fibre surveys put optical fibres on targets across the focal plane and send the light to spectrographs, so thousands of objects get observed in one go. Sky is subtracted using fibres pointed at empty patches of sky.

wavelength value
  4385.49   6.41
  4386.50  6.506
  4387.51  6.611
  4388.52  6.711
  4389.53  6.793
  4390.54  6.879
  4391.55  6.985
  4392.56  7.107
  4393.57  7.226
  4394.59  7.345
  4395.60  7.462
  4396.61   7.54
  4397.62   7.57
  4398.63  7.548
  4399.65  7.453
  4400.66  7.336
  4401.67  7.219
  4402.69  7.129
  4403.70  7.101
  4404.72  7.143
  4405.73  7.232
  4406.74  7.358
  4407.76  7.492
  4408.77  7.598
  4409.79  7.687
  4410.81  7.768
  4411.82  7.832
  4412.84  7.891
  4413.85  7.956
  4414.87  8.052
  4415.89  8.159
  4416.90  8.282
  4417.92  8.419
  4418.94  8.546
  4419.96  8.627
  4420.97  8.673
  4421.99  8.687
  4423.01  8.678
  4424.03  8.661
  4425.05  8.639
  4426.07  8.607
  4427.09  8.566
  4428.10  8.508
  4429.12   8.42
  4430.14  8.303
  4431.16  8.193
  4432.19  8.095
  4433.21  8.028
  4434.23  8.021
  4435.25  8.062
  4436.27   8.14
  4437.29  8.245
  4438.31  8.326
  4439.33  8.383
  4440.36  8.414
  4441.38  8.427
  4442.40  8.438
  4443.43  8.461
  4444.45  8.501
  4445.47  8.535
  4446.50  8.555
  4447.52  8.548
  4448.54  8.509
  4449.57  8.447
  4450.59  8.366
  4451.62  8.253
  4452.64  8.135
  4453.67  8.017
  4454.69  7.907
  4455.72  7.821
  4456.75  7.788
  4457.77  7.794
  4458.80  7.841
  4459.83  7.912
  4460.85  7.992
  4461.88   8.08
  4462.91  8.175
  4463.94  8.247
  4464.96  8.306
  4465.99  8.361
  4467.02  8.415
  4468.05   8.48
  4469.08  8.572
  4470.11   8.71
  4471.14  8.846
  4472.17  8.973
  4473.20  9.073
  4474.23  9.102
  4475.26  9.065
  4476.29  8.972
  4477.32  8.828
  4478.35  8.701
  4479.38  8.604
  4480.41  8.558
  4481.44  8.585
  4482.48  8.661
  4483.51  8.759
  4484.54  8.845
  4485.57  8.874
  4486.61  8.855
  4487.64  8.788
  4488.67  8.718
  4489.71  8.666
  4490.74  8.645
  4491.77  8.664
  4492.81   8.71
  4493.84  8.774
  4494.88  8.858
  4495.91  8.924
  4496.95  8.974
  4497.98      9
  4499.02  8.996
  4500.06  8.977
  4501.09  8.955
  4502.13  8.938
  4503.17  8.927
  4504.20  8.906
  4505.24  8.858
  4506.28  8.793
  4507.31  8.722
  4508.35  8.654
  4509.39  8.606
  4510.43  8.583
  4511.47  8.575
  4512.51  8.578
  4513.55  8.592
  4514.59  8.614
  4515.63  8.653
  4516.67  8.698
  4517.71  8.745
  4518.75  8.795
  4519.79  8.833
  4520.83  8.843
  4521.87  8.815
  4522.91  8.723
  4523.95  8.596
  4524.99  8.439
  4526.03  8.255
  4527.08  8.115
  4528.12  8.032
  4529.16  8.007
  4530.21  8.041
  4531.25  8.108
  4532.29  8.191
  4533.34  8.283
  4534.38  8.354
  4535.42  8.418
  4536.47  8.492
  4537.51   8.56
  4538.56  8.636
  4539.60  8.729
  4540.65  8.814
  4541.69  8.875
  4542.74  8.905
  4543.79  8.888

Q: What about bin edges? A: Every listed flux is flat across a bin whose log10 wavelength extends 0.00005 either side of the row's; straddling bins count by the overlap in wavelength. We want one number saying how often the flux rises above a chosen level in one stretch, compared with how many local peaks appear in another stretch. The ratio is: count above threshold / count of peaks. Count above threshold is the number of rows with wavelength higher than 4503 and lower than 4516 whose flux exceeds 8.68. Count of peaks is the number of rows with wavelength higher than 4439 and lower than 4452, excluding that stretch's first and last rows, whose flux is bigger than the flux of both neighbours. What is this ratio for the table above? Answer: 5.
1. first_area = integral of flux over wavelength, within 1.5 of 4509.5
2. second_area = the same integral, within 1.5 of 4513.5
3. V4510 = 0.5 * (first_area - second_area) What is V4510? 0.0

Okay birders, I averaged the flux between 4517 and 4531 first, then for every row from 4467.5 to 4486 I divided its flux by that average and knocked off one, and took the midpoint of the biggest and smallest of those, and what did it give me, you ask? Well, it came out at 0.037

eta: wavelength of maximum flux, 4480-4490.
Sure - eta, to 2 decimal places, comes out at 4485.57 angstroms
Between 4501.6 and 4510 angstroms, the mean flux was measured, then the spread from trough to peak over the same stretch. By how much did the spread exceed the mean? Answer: -8.5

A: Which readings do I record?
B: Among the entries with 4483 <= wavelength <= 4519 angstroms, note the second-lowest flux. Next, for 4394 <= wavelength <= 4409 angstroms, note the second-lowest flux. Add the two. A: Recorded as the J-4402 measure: 15.7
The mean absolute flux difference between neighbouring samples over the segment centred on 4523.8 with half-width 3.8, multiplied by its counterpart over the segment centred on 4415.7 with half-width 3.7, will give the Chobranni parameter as 0.013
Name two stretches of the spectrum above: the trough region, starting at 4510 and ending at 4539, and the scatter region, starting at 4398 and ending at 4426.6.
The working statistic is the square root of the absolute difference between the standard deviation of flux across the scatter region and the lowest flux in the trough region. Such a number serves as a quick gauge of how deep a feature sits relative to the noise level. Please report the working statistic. 2.73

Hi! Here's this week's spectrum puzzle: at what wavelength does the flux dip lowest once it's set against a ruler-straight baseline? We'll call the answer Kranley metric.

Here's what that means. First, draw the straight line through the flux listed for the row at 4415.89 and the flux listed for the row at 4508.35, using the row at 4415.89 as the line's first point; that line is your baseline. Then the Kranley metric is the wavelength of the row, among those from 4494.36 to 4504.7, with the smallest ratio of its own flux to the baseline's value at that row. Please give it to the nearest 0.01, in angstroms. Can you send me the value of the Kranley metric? 4504.20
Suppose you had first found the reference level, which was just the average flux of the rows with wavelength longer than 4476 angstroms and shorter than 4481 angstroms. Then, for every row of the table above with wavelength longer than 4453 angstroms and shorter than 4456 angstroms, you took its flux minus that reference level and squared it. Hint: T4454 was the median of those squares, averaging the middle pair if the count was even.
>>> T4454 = 0.68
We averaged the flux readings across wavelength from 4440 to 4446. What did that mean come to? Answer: 8.46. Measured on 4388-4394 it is 6.95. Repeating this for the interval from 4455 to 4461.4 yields 7.86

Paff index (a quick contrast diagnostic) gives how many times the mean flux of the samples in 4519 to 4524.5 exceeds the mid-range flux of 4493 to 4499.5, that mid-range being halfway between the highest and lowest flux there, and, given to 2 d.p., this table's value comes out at 0.99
